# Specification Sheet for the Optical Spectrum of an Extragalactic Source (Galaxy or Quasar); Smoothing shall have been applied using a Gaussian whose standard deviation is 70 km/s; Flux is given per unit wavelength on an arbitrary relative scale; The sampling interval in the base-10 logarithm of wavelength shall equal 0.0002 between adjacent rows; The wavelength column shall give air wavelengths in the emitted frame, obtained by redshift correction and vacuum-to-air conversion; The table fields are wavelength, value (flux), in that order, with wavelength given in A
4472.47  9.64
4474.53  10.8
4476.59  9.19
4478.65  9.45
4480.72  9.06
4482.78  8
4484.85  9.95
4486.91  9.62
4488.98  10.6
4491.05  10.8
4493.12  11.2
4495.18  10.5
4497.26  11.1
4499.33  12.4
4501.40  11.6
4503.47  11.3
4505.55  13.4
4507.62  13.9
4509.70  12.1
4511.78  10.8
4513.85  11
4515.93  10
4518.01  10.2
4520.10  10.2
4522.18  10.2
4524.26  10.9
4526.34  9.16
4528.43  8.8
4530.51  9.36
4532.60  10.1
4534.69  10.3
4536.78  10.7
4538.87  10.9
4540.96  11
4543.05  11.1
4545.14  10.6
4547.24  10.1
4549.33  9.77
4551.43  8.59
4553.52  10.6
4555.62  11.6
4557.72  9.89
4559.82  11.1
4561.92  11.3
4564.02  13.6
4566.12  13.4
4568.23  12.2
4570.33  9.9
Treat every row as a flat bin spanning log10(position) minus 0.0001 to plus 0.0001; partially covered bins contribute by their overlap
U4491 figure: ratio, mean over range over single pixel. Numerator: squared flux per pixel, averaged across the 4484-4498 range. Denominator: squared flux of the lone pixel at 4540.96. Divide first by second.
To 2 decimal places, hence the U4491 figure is 0.92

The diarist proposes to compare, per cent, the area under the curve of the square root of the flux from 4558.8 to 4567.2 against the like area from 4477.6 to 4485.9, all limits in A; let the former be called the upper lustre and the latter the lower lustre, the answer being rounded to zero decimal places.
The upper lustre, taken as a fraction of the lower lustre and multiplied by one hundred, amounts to 118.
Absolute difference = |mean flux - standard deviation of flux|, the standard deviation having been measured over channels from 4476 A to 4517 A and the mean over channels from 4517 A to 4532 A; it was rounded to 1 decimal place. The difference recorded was 8.4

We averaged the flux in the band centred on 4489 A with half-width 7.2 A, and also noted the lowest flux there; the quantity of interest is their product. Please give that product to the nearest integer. 81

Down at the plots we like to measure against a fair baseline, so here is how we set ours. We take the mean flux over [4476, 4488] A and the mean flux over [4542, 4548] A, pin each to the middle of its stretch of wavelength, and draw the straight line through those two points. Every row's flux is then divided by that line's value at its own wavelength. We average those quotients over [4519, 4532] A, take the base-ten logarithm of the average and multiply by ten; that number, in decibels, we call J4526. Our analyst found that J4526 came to -0.17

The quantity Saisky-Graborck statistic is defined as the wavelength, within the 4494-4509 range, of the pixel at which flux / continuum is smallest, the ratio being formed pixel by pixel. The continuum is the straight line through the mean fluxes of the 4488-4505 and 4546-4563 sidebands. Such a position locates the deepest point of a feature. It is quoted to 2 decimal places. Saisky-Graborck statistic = 4495.18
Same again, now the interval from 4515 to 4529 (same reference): 4528.43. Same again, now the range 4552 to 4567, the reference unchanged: 4557.72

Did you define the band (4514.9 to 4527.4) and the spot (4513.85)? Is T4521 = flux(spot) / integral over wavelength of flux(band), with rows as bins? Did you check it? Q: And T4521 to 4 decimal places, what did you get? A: 0.0871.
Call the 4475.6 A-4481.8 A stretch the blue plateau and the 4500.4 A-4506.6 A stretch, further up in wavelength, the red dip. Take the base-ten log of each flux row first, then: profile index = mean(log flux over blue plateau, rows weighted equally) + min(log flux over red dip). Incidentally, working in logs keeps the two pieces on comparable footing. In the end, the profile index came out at 2.02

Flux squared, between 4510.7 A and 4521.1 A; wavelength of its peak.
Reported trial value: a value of 4513.85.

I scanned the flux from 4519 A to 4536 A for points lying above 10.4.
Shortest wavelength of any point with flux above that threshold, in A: 4524.26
